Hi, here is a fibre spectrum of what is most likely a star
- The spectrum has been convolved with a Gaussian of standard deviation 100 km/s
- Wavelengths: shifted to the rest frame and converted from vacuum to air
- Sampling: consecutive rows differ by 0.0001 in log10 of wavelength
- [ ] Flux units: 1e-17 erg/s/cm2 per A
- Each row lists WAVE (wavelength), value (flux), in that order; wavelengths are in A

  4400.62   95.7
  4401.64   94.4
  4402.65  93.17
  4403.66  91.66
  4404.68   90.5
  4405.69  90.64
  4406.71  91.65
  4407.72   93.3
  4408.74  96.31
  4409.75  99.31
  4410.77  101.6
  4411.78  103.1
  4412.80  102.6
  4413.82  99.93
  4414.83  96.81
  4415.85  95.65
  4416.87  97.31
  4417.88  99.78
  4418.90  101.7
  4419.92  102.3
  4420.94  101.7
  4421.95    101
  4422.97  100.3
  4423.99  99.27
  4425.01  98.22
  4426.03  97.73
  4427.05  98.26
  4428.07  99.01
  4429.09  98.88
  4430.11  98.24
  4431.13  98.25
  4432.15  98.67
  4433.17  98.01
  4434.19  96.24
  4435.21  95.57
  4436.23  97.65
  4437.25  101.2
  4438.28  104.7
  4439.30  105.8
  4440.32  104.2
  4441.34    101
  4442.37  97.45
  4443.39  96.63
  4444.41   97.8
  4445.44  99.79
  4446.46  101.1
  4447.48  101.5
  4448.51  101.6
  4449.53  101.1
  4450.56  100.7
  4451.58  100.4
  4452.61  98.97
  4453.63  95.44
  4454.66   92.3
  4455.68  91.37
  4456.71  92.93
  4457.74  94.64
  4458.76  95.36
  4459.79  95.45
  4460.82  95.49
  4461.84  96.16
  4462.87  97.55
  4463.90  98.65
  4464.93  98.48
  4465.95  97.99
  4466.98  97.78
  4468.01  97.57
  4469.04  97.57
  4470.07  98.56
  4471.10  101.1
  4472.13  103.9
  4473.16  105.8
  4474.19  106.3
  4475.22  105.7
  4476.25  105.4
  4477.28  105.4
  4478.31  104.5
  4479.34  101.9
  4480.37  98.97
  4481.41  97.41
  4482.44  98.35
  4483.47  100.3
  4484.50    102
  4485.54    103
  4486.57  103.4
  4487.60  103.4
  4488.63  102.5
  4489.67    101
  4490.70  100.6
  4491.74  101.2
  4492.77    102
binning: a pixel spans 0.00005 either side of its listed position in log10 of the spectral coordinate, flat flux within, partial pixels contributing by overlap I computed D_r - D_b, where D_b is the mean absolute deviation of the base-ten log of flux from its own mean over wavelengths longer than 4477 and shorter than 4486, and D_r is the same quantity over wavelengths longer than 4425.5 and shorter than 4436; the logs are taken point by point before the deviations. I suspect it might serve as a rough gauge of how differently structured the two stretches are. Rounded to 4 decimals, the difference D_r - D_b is -0.0061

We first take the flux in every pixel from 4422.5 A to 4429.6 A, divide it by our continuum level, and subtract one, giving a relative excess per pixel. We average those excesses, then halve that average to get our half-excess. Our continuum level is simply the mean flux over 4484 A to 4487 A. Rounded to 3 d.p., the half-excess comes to -0.019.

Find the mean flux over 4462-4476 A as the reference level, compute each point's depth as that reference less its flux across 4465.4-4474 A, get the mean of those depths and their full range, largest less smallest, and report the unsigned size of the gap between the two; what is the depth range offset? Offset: 8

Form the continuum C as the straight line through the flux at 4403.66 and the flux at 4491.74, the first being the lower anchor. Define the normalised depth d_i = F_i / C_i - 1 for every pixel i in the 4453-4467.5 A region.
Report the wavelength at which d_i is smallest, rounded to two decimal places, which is 4455.68 A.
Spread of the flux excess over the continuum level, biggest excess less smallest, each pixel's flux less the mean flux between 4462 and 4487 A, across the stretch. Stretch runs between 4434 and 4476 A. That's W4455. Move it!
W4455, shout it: 15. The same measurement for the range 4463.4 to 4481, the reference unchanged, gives 9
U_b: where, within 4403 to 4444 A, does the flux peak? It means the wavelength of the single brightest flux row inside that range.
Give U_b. 4439.30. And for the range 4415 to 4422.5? 4419.92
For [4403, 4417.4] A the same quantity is 4411.78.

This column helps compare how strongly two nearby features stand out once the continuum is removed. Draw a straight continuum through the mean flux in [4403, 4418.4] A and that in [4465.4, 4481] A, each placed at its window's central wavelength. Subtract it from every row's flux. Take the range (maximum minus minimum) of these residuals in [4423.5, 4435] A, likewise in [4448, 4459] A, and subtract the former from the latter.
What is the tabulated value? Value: 7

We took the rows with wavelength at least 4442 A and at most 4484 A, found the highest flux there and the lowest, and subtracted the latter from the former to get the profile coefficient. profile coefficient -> 14.9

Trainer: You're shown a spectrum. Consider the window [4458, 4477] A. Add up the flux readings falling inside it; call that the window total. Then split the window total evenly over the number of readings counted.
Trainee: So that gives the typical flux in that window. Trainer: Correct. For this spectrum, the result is 99.7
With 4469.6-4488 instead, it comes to 102.5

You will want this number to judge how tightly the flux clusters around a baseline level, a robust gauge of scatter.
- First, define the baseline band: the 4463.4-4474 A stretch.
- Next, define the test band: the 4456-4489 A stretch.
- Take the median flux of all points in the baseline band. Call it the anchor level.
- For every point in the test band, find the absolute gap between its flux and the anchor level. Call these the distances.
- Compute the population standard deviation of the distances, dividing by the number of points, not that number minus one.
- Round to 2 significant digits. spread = 2.4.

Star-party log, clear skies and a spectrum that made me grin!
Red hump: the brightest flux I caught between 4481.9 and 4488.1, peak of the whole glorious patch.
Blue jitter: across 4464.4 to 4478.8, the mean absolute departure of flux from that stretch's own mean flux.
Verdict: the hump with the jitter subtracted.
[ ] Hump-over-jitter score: 100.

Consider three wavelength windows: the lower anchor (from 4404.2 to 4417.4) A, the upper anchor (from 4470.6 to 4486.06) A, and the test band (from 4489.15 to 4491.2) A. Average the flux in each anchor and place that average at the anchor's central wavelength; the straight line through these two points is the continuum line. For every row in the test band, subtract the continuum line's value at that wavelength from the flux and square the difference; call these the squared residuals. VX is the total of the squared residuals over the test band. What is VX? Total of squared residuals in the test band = 17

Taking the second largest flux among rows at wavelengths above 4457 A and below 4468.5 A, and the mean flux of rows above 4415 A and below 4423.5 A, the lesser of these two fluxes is 98.5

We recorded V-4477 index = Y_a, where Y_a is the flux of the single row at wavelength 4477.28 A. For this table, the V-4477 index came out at 105.4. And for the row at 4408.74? 96.31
